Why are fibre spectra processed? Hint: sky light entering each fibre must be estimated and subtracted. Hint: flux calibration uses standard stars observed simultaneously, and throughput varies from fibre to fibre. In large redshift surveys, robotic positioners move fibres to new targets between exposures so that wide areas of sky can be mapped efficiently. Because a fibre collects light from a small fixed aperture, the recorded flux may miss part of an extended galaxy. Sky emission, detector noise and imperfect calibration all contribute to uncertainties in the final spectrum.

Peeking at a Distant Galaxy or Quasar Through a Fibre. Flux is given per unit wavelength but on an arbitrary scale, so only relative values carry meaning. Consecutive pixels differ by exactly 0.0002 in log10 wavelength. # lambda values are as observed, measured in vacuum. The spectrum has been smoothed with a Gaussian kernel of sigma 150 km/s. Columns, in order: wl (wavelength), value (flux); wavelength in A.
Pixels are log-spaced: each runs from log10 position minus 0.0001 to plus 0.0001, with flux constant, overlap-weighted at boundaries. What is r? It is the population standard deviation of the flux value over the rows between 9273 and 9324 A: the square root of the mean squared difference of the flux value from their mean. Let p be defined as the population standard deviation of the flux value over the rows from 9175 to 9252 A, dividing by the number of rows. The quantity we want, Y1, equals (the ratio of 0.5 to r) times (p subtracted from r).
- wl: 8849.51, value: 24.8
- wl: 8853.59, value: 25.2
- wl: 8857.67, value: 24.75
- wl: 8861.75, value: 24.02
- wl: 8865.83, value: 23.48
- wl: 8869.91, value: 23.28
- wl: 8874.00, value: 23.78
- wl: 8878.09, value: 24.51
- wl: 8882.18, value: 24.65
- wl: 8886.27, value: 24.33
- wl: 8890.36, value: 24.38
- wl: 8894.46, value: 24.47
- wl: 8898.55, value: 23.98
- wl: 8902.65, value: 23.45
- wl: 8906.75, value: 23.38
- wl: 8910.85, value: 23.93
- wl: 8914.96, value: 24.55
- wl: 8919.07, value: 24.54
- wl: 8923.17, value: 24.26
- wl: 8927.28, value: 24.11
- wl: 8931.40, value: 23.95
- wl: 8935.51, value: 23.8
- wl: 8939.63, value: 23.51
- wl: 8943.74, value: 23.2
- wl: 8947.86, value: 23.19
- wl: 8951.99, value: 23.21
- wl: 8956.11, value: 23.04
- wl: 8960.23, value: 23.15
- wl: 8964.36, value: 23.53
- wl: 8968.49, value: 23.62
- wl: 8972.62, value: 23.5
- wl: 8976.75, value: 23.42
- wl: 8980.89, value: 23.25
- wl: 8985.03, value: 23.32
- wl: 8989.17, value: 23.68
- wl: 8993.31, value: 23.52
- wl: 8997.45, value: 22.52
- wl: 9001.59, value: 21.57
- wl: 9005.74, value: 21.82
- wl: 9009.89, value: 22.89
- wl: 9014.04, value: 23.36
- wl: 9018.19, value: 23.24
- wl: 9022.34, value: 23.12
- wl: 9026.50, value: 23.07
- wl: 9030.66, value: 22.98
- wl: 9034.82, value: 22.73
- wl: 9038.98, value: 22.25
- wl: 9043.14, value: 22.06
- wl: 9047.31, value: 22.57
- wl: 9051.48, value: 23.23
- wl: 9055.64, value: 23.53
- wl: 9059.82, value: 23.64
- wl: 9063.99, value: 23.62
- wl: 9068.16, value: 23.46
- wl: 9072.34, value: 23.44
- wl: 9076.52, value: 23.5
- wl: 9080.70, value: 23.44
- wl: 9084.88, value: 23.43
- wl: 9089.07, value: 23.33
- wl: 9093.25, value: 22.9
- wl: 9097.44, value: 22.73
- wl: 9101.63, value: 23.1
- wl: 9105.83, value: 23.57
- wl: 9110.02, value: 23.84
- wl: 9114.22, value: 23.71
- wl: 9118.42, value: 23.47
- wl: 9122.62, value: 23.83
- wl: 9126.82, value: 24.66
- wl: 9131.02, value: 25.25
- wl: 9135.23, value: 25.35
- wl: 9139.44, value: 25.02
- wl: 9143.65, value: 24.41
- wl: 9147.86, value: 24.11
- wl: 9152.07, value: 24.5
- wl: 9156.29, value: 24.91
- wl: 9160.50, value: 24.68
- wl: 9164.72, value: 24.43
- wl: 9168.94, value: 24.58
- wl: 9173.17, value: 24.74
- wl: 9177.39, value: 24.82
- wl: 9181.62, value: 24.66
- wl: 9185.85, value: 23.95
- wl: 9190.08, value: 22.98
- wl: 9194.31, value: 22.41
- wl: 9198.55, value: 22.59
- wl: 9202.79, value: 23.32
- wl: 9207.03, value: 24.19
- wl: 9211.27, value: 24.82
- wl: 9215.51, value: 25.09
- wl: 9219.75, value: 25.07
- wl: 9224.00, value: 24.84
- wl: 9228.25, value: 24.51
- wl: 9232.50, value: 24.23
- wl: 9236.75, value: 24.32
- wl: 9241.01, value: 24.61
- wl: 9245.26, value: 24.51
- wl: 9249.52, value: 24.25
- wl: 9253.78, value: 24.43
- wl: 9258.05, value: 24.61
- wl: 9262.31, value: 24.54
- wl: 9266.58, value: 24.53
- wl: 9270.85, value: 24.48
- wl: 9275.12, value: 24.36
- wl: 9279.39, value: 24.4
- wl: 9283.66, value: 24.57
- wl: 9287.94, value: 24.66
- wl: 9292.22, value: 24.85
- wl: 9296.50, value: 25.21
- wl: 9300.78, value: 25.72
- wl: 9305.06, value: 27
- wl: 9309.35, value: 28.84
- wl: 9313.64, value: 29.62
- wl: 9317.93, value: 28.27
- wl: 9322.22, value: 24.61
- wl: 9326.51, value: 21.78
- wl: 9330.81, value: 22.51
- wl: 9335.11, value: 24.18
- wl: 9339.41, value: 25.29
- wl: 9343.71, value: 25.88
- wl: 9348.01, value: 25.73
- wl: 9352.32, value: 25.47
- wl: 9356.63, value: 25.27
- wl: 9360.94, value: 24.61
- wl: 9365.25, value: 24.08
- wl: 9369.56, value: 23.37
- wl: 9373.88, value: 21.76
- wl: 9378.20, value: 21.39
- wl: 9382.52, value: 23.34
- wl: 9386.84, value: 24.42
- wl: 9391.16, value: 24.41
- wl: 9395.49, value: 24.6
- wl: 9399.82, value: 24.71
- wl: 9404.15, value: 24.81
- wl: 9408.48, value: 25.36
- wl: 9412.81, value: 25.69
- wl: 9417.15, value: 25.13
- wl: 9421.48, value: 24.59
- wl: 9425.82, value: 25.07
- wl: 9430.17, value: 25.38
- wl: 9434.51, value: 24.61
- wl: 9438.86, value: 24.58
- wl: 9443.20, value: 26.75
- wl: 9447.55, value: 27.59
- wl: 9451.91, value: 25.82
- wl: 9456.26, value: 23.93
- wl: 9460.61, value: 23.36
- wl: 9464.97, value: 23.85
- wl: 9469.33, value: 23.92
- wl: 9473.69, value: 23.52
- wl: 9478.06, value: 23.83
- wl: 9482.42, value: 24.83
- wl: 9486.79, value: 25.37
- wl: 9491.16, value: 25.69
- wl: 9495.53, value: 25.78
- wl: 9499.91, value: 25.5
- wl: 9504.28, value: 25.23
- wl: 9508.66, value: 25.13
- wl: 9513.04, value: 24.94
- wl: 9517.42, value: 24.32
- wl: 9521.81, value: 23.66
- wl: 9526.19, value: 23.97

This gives 0.28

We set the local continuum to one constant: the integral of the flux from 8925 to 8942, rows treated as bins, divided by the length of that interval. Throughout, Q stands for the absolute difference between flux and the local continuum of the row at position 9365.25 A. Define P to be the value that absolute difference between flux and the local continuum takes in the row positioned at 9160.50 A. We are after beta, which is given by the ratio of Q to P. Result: 0.3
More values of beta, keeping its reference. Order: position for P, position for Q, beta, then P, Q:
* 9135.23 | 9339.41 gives 1.0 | 1.5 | 1.5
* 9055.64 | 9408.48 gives 5.0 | 0.3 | 1.5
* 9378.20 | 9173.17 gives 0.4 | 2.4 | 0.9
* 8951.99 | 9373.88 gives 3.3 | 0.6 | 2.1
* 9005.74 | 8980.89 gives 0.3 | 2.0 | 0.6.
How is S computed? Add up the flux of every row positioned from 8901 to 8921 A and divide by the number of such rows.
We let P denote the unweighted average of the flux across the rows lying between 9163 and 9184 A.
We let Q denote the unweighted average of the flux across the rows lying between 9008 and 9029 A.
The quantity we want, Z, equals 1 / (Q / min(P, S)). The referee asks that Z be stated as 1.04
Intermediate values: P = 24.6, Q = 23.1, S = 24.0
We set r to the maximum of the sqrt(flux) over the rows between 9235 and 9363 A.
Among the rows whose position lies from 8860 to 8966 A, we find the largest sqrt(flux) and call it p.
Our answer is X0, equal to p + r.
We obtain 10.4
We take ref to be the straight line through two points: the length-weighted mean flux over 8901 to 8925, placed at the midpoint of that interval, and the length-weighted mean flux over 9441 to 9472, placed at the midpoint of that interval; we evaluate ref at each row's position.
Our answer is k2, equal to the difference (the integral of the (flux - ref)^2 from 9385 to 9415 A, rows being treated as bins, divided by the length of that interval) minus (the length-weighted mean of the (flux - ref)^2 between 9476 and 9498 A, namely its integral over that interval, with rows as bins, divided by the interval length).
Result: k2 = -0.3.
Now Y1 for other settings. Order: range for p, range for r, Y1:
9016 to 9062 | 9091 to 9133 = 0.18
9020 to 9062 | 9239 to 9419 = 0.34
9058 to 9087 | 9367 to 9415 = 0.47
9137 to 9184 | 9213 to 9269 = 0.04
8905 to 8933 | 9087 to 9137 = 0.27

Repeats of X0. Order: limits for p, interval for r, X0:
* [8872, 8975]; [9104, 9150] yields 10.0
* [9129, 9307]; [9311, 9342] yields 10.6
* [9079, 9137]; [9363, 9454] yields 10.3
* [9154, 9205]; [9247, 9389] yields 10.4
